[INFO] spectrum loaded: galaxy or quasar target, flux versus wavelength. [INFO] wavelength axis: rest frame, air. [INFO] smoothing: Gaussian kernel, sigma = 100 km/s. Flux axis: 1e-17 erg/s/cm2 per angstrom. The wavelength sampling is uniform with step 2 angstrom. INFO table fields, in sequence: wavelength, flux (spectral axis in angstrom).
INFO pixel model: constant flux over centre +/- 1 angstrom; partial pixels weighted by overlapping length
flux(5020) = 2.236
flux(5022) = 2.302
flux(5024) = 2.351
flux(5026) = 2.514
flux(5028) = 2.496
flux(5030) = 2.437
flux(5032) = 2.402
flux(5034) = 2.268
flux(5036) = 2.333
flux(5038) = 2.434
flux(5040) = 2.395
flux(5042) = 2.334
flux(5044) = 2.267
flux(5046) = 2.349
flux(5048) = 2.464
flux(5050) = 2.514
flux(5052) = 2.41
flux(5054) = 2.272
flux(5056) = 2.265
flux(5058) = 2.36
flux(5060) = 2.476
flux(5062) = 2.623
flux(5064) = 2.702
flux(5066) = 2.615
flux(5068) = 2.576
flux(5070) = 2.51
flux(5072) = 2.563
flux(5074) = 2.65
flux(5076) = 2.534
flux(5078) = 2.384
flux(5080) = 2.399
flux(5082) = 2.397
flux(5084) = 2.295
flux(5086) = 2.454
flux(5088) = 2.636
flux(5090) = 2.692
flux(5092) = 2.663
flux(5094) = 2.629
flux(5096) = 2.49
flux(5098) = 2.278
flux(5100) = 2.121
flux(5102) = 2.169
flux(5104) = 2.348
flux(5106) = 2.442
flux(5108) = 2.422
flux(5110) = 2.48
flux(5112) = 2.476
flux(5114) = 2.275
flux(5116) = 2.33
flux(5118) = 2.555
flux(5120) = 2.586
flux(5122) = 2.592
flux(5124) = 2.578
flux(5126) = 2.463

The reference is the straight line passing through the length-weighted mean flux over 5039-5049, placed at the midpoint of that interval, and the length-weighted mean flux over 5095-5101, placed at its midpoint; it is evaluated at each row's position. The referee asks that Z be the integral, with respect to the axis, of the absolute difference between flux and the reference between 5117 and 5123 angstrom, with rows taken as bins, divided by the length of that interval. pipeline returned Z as 0.308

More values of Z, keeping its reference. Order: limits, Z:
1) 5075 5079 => 0.137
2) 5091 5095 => 0.344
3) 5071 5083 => 0.166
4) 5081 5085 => 0.050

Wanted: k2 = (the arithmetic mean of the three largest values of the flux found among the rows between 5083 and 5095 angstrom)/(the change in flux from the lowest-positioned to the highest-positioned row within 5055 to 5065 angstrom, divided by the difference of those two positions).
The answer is 49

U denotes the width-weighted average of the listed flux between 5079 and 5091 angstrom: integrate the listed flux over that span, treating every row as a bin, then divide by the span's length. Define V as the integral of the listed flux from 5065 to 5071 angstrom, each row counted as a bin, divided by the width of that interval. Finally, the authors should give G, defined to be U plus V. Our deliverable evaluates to 5.05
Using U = 2.48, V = 2.57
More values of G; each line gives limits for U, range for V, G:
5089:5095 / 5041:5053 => 5.05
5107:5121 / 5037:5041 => 4.86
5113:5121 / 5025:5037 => 4.84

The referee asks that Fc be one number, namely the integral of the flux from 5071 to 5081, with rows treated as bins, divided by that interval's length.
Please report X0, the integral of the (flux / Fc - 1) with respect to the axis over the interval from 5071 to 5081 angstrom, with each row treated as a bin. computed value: 0.0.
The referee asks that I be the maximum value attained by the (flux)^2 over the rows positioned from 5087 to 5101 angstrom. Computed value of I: 7.25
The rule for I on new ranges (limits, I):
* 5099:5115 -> 6.15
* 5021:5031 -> 6.32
